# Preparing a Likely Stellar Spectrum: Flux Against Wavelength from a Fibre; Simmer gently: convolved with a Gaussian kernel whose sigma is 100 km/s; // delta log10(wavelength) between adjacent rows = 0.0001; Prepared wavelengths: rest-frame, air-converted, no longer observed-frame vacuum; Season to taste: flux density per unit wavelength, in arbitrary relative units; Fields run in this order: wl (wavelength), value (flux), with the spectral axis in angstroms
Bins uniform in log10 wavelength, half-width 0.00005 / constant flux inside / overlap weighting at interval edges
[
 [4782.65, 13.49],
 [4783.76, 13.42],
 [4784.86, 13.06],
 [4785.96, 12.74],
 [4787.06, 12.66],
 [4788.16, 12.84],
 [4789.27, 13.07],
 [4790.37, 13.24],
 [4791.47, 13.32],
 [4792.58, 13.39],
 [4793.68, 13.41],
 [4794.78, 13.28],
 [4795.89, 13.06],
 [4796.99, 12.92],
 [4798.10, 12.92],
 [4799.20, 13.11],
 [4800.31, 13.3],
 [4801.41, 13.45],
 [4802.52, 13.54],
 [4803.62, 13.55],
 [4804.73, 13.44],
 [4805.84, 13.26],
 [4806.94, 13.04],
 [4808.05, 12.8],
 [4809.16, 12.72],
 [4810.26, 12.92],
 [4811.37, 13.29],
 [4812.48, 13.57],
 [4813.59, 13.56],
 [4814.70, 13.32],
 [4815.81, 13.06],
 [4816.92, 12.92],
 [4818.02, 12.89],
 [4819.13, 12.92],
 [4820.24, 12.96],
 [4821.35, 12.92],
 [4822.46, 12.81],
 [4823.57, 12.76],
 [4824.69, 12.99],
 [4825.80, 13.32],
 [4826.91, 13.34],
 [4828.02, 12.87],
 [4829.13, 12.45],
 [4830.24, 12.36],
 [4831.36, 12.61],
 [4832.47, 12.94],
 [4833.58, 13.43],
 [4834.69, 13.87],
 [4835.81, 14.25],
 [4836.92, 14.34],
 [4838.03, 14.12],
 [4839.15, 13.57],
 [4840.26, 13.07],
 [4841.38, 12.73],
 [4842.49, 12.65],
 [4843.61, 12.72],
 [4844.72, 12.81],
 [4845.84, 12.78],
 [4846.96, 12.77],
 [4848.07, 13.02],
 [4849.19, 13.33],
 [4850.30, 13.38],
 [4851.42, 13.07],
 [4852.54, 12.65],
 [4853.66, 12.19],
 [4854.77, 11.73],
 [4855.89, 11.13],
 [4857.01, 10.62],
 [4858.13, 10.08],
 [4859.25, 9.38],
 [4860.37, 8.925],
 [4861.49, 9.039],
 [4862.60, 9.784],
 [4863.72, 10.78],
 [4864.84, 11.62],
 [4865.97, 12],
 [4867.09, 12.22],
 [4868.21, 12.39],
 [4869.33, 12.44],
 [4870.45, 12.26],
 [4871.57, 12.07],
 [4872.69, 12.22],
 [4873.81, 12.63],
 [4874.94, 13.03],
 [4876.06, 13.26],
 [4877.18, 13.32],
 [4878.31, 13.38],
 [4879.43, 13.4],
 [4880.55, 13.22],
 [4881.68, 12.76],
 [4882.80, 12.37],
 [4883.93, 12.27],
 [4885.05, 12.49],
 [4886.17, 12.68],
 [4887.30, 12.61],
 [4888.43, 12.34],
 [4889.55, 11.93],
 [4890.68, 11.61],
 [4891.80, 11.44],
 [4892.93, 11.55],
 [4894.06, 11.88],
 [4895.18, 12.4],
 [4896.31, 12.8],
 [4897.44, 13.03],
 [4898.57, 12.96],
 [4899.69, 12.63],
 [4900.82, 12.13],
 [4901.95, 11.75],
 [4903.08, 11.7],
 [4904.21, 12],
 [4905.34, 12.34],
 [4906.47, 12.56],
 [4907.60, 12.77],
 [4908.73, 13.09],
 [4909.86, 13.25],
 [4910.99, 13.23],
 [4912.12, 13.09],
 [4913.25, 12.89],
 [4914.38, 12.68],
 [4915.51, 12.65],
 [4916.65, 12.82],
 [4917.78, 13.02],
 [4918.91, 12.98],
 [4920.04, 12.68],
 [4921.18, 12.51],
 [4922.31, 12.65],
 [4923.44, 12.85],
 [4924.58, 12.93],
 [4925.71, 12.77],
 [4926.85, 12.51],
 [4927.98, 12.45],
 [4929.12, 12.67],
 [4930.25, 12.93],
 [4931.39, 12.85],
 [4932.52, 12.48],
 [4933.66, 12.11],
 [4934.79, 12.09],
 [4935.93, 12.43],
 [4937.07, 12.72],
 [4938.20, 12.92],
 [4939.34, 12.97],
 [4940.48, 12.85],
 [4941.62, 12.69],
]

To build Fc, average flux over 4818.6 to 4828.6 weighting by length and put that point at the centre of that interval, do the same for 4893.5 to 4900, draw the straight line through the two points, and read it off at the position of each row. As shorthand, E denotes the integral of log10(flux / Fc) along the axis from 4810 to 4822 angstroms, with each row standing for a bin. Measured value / 0.04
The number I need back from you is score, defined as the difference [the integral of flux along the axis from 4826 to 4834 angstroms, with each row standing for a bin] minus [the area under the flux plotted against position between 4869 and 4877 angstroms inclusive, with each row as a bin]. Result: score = 2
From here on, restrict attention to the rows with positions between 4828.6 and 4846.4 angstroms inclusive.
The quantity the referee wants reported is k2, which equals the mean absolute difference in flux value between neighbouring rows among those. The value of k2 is 0.26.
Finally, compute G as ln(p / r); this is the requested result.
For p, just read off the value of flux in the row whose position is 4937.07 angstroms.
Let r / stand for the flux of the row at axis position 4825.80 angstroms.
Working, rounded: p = 12.72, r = 13.32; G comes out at -0.05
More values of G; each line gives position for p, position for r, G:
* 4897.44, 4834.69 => -0.06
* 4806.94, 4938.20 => 0.01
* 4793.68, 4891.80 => 0.16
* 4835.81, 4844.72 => 0.11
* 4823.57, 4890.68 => 0.09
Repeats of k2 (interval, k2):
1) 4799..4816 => 0.18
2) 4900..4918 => 0.20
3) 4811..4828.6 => 0.15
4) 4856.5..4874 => 0.41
